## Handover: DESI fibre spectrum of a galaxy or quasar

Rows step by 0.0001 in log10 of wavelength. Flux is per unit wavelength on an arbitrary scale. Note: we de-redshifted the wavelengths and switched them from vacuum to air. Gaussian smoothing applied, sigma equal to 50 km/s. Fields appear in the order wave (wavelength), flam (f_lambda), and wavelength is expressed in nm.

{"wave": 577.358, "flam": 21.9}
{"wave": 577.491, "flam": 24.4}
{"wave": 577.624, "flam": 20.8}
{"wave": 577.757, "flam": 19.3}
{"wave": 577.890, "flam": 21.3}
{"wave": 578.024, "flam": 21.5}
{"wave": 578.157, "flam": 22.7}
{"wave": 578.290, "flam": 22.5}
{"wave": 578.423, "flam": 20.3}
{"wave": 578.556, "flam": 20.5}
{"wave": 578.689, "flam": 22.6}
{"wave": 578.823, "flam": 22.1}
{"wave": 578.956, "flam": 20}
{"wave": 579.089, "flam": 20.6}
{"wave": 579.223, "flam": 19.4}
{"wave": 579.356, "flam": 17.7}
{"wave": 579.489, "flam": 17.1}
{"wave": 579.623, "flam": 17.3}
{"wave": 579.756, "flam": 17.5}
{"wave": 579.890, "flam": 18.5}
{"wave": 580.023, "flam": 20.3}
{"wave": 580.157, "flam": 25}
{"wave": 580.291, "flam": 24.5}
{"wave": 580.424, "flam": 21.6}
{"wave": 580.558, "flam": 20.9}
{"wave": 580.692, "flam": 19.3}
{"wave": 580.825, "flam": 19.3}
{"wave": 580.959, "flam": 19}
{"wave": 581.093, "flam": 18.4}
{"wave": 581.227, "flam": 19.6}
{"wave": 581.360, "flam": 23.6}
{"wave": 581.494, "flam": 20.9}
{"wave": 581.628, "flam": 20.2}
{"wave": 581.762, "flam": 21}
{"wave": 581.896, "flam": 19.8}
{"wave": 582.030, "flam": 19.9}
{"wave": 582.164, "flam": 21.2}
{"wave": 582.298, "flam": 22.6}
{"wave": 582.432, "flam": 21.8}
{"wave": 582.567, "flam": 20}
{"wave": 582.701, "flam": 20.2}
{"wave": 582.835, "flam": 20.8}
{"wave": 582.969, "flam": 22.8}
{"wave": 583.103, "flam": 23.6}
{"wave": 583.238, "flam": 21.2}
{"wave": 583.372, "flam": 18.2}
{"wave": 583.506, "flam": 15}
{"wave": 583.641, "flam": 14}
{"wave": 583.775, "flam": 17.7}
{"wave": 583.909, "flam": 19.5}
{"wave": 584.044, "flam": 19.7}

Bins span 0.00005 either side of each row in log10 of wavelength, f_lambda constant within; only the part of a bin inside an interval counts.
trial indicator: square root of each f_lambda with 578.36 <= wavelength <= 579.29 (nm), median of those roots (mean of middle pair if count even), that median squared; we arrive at 20.5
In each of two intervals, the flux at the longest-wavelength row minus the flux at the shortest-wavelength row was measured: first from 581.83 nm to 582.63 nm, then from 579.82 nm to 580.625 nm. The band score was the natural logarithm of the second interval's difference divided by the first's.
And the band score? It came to 2.5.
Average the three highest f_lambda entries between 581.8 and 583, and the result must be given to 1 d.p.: 22.4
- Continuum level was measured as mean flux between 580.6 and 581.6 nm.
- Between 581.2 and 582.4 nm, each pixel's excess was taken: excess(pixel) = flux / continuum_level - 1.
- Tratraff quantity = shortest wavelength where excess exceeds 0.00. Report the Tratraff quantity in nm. 581.360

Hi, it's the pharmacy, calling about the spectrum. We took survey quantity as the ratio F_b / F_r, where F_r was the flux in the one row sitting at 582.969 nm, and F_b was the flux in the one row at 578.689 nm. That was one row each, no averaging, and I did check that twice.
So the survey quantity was 0.99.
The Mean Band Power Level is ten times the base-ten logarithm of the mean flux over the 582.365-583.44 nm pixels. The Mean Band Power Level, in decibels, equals 13.2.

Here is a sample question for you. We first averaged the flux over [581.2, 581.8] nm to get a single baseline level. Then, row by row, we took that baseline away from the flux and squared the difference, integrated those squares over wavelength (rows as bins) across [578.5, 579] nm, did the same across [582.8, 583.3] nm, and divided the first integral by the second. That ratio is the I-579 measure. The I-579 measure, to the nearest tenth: 0.5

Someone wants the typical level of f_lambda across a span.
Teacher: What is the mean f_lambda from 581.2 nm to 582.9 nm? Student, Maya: 20.9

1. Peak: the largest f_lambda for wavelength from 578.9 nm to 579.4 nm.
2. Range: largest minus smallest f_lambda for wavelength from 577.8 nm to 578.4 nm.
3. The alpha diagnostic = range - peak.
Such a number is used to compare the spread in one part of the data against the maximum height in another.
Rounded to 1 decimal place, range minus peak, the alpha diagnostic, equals -19.2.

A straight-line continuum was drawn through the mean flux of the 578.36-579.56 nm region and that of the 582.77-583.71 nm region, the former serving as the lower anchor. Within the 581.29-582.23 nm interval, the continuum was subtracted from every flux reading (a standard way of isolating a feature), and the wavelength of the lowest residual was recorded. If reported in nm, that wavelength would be 581.896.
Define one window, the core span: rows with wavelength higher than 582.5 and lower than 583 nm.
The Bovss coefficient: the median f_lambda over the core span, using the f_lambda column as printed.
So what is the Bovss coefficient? 20.5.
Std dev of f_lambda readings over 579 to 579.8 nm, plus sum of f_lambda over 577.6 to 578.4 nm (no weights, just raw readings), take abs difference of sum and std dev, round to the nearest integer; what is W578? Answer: 127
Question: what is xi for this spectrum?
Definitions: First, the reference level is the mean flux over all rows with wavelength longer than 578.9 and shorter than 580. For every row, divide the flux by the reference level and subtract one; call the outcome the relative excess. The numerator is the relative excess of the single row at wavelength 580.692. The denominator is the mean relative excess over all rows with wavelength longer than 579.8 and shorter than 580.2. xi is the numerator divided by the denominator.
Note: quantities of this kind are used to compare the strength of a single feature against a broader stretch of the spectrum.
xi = 0.3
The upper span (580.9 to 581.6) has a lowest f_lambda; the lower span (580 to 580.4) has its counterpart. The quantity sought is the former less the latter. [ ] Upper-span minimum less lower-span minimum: -1.9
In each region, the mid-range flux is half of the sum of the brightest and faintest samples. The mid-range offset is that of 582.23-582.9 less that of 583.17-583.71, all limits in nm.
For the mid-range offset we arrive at 3.7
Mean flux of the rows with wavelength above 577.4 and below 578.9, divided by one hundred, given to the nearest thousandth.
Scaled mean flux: 0.216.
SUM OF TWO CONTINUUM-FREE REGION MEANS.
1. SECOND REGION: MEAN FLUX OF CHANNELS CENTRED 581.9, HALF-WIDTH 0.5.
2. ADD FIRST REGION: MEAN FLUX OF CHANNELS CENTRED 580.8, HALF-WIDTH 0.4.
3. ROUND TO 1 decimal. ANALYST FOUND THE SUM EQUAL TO 40.5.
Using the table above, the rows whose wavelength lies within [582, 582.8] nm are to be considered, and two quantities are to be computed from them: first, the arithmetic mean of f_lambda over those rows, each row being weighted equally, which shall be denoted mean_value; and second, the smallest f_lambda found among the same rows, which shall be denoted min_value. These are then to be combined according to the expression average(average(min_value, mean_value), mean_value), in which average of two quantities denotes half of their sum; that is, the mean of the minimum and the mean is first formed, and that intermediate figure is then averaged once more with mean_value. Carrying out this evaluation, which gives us 20.7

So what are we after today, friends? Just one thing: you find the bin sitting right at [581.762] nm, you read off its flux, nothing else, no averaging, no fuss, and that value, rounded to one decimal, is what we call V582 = 21.0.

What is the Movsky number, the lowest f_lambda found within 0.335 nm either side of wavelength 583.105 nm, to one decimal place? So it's 18.2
